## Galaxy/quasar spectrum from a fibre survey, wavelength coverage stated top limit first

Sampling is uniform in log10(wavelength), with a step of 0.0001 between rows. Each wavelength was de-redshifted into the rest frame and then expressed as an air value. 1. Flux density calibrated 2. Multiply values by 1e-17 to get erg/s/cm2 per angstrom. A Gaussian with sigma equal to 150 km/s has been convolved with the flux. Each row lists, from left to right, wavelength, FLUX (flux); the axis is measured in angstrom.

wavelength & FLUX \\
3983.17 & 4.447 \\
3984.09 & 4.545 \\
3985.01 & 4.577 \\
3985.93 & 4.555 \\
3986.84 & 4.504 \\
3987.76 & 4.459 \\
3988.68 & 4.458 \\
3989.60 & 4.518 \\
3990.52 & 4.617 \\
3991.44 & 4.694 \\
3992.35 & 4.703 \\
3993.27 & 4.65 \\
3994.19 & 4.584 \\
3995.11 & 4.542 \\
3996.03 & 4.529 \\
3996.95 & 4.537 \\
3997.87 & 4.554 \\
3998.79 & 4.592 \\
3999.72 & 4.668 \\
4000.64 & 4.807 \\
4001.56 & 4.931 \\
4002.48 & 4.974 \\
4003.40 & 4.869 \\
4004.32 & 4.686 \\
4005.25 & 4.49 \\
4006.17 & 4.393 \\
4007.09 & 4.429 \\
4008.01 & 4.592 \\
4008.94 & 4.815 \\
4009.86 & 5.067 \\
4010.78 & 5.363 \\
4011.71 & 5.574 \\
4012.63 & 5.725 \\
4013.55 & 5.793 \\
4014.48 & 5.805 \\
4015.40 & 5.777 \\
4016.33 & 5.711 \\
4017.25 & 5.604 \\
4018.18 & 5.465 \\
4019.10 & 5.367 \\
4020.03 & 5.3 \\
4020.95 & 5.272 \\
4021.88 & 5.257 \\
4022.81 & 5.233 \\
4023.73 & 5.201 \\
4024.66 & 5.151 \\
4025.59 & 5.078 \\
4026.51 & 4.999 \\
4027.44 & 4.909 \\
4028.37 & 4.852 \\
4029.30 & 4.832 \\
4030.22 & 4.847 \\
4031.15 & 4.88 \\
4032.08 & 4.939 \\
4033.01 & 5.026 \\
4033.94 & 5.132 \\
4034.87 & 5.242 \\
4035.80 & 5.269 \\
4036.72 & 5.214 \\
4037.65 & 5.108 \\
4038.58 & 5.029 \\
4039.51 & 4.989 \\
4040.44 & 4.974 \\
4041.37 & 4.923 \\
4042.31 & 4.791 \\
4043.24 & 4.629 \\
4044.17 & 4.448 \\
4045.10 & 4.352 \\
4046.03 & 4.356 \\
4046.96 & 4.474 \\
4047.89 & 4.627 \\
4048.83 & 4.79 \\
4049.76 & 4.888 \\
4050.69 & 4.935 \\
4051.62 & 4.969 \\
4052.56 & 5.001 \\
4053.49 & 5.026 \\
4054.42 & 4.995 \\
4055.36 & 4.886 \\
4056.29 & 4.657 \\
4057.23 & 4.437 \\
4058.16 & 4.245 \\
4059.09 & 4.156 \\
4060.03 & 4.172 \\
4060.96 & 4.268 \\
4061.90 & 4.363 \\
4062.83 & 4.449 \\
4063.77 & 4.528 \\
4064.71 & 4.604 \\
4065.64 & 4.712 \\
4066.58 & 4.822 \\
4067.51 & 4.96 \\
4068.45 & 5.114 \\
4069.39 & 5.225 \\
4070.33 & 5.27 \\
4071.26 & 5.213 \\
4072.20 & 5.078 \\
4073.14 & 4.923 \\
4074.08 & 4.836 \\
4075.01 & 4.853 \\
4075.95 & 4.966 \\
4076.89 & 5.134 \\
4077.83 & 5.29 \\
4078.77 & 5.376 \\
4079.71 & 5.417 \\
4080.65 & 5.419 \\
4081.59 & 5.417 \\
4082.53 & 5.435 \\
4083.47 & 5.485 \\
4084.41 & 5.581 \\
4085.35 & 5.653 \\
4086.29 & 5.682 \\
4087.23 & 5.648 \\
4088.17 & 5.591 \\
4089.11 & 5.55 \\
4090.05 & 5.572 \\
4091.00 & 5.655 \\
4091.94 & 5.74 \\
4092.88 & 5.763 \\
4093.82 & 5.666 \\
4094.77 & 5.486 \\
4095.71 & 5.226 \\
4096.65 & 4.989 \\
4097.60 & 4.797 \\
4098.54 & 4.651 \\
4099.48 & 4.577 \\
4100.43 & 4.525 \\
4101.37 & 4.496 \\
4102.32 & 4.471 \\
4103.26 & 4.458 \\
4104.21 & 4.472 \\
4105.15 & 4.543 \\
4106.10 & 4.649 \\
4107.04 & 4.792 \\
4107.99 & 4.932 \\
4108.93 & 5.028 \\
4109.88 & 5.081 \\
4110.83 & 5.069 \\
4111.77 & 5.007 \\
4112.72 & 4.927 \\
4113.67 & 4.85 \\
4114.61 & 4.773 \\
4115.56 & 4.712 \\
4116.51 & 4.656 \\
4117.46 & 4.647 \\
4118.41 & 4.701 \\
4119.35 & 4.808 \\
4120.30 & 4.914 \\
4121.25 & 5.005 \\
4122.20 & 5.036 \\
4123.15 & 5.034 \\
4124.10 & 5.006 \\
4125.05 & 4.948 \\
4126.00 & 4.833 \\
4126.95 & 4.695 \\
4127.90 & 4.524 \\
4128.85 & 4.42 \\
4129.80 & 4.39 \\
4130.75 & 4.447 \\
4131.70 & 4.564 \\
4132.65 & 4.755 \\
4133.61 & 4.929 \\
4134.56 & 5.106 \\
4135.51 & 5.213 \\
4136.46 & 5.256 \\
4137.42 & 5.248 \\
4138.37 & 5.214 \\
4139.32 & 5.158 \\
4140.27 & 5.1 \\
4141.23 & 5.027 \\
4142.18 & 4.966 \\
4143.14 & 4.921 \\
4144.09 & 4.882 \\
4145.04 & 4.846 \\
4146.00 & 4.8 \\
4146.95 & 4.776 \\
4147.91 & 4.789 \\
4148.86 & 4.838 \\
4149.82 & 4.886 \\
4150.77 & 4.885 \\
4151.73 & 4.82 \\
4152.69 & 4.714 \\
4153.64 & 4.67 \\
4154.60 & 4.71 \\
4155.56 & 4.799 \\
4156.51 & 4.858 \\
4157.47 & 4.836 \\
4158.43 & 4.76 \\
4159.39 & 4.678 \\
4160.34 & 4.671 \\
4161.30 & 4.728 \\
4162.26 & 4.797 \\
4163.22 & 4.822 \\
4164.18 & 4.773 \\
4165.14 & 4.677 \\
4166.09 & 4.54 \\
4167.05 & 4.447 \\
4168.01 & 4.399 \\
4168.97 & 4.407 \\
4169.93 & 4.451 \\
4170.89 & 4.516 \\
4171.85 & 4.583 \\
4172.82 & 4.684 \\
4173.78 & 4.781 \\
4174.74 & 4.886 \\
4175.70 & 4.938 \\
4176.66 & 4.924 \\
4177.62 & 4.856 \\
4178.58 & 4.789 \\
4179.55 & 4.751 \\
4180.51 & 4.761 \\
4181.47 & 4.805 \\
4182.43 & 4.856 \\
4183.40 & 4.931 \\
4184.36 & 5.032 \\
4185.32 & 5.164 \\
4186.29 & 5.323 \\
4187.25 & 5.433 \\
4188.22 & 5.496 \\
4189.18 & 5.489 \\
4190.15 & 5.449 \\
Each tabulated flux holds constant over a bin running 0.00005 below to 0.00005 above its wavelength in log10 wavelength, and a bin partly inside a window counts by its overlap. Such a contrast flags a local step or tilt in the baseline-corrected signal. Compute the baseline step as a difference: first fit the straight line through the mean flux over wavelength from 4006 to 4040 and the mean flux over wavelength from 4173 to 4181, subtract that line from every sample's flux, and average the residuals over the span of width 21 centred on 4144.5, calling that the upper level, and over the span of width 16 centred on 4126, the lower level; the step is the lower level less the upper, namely -0.22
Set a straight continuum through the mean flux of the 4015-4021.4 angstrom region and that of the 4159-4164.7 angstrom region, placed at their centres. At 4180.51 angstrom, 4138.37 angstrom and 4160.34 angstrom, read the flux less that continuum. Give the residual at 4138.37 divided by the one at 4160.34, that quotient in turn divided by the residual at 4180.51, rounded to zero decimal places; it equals -37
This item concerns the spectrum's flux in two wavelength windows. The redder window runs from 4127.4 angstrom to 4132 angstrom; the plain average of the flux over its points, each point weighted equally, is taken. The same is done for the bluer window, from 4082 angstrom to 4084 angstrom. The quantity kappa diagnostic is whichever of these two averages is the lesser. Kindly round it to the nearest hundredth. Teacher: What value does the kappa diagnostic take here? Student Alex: 4.47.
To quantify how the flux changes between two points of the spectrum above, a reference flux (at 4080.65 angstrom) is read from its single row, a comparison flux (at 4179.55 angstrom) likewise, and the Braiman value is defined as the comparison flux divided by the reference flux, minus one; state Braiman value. -0.12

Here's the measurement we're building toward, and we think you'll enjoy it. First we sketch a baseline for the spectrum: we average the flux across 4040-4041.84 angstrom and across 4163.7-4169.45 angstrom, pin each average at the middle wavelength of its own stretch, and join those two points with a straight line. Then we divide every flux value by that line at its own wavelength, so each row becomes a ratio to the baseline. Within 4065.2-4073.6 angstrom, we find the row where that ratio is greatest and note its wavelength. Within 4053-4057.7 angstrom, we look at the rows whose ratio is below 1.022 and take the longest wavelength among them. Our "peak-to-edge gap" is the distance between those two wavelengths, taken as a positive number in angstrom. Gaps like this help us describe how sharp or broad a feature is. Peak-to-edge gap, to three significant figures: 13.1 angstrom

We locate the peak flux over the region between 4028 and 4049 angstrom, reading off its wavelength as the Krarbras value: 4035.80 angstrom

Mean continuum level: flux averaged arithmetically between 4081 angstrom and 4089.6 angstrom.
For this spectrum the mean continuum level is 5.6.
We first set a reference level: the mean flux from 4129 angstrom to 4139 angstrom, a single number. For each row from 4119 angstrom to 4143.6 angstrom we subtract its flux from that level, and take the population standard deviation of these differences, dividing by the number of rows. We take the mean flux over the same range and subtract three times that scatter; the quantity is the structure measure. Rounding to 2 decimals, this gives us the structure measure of 4.14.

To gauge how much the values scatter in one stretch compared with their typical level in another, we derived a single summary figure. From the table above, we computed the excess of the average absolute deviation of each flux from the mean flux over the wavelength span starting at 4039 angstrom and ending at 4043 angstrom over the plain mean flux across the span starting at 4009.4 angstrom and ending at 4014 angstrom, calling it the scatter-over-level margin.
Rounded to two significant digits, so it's -5.4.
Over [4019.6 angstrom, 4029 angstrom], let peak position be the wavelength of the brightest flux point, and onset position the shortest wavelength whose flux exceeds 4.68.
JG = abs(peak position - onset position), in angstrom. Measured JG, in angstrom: 0.0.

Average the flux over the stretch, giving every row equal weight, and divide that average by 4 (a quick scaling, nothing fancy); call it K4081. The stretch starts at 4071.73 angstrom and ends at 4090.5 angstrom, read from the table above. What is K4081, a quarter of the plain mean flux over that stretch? 1.34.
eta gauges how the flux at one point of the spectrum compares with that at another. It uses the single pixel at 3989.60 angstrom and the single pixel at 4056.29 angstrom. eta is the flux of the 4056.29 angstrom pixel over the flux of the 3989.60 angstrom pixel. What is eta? 1.03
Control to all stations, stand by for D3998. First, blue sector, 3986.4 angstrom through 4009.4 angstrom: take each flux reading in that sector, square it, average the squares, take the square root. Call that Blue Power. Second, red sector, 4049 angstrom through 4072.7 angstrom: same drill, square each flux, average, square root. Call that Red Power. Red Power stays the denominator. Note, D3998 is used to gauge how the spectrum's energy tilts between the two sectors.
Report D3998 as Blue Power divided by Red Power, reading 0.97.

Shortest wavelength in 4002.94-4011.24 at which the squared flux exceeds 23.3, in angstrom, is 4003.40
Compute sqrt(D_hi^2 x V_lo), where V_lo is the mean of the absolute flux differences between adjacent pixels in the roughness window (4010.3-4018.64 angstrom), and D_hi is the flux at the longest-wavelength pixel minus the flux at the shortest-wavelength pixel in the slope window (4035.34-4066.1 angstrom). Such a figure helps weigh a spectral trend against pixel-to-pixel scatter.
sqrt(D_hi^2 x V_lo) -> 0.17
